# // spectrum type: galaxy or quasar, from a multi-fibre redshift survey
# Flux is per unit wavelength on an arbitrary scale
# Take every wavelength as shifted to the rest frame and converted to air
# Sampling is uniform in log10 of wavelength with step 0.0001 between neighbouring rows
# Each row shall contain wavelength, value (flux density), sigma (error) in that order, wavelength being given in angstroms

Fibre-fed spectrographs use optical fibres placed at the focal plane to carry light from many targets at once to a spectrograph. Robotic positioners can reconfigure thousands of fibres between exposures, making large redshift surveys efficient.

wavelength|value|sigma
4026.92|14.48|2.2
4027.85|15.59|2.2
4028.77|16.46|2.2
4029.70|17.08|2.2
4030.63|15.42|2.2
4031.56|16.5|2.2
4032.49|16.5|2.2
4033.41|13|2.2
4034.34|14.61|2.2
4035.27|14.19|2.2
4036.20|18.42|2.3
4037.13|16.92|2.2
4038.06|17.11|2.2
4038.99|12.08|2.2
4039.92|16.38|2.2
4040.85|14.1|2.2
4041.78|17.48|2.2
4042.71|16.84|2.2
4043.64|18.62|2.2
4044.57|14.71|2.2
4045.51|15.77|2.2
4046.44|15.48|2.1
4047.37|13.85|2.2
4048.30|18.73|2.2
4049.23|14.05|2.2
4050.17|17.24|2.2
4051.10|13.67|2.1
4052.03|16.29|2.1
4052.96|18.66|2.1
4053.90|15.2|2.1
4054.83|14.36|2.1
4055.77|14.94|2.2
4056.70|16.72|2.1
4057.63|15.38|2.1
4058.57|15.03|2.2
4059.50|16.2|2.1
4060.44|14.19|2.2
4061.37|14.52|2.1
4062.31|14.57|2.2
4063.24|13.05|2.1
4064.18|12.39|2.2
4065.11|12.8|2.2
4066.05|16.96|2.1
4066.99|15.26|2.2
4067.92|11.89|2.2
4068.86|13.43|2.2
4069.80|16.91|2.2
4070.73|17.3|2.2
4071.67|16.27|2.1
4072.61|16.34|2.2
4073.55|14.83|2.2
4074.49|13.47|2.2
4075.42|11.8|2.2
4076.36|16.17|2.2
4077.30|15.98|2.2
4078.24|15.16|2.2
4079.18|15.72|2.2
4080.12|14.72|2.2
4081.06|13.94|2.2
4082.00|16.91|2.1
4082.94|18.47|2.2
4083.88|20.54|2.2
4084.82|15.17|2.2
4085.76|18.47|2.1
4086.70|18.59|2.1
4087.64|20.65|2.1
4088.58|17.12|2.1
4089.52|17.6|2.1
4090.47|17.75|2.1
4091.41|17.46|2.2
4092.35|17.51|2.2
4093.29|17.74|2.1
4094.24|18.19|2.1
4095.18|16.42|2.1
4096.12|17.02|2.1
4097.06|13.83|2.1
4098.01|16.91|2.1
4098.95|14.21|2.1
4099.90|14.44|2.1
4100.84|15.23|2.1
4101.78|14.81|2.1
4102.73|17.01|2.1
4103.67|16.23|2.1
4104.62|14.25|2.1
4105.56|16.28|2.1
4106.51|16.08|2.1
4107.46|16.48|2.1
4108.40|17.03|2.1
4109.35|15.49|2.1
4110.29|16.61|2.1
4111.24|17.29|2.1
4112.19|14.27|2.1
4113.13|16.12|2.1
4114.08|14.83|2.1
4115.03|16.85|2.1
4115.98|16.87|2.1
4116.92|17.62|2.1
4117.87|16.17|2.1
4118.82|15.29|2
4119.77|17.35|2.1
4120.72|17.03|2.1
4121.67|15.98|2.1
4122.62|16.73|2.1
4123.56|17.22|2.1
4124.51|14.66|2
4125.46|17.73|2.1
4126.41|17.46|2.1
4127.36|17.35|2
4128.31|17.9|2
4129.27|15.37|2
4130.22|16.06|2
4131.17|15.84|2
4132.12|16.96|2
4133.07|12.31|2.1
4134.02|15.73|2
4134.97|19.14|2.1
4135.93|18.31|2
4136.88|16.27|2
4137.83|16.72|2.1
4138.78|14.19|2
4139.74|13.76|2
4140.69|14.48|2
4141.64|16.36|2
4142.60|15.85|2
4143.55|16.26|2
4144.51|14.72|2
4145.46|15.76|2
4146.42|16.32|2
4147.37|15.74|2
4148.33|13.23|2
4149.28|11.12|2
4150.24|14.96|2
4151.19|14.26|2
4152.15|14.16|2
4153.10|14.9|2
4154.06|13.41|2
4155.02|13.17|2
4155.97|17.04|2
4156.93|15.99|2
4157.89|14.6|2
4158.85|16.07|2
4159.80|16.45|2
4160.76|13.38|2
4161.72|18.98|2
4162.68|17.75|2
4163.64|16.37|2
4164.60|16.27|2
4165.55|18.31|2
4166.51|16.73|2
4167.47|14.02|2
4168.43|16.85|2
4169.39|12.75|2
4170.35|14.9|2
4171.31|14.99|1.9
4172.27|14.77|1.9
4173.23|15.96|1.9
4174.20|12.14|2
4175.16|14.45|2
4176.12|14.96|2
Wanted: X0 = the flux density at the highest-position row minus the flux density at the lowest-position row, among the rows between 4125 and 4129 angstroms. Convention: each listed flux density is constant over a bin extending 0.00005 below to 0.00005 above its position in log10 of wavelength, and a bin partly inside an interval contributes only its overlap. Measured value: 0.2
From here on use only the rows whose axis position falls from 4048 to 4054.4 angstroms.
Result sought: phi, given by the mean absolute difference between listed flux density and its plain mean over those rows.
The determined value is 1.68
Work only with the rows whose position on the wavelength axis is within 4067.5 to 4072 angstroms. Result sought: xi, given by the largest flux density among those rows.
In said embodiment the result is 17.3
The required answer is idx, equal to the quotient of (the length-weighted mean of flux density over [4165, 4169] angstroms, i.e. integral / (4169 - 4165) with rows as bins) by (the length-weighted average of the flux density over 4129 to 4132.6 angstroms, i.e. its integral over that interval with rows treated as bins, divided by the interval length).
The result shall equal 1.02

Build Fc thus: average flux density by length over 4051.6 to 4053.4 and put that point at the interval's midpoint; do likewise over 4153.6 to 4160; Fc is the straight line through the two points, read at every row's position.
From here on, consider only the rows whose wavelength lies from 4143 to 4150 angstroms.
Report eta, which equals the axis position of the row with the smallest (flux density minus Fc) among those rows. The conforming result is 4149.28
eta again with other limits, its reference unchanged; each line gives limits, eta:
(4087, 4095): 4088.58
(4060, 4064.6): 4064.18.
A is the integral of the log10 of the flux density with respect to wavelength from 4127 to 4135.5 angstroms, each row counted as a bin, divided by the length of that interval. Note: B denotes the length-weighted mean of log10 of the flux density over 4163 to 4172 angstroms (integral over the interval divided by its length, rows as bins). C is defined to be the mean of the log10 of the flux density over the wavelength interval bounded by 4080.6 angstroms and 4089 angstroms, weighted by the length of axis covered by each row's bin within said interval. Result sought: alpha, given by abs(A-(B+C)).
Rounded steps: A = 1.21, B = 1.194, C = 1.25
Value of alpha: 1.23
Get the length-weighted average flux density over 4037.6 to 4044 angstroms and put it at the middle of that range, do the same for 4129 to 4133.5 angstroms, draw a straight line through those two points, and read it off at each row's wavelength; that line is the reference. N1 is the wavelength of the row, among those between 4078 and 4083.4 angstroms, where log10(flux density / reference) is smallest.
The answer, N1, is 4081.06 angstroms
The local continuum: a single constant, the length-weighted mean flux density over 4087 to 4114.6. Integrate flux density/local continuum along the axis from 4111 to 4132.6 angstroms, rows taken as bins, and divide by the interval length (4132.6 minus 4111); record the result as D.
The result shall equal 1.00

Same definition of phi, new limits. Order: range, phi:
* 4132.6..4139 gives 1.73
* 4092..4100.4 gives 1.39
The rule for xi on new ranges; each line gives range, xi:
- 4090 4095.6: 18.19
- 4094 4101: 18.19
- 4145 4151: 16.32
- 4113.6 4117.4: 17.62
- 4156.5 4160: 16.45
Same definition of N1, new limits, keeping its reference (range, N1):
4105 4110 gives 4109.35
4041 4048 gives 4047.37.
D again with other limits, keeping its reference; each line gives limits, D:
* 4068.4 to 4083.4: 0.94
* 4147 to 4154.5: 0.85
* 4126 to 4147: 0.98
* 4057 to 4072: 0.90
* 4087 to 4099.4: 1.05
